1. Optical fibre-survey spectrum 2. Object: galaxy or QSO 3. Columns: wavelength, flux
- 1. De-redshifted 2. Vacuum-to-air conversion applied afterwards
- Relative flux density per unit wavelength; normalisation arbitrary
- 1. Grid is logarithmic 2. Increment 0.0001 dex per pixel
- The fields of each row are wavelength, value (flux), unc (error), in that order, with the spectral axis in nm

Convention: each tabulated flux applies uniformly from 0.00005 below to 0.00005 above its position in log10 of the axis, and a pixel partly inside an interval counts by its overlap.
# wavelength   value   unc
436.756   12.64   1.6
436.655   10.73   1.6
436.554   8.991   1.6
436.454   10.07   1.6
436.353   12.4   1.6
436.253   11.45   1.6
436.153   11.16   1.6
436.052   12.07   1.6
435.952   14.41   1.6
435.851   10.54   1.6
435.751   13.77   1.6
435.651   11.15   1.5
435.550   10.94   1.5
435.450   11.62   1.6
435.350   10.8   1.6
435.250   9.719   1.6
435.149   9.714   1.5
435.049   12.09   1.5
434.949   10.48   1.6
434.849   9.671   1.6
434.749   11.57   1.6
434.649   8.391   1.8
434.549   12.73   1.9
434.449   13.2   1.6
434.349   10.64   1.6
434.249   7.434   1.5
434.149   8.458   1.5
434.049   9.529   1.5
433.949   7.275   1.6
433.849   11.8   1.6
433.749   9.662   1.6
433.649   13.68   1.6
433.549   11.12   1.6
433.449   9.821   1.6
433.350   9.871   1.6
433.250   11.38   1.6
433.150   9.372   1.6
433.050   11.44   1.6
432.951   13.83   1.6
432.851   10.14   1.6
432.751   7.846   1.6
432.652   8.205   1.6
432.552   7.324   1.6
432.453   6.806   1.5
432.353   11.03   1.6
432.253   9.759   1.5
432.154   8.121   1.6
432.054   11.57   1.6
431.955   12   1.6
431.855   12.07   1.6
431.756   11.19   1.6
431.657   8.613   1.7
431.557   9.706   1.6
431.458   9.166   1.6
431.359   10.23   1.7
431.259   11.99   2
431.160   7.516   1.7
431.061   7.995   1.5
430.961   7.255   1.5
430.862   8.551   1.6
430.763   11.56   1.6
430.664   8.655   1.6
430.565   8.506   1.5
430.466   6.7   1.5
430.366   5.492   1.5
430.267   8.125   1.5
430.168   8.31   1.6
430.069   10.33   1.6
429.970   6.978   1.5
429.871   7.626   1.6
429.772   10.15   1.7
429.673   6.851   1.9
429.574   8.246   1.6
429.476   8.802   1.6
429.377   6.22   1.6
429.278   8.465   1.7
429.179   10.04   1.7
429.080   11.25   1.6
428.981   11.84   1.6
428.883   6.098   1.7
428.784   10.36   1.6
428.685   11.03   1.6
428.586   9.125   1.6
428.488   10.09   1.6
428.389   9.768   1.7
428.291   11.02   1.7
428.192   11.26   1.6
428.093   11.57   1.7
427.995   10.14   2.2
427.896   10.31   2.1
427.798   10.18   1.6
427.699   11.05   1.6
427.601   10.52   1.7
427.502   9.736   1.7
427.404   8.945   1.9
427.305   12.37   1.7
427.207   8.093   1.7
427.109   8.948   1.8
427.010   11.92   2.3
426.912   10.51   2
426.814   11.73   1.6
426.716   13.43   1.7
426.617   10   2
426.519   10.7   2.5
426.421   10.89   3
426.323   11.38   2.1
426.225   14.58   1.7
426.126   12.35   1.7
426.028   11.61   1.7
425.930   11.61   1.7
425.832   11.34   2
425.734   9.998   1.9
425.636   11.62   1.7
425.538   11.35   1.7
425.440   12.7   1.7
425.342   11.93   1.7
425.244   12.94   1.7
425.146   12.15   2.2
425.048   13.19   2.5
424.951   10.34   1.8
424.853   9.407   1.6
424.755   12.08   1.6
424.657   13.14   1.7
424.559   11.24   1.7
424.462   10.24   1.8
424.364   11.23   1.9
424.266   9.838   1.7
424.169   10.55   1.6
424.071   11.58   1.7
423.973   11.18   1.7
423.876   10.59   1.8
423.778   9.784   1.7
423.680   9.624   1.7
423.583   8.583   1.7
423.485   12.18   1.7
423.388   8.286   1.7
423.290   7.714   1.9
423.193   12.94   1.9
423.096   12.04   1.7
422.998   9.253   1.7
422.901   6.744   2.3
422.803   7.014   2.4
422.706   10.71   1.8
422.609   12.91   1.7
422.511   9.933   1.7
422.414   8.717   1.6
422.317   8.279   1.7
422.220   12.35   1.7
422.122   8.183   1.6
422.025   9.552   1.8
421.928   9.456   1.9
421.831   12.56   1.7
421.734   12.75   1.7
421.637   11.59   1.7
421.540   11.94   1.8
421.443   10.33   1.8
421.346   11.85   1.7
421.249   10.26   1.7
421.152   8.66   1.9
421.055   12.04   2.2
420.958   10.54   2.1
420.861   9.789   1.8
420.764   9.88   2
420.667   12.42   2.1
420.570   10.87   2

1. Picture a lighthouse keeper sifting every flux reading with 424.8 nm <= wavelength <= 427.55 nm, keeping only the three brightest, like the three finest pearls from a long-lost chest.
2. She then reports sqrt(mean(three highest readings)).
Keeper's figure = 3.71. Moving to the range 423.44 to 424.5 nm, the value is 3.42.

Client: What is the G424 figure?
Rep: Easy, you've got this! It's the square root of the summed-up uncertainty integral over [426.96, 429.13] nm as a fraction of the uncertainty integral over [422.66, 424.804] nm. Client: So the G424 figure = 0.99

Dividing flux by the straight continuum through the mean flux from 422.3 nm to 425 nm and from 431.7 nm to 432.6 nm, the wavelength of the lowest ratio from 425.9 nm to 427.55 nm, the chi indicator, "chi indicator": 427.207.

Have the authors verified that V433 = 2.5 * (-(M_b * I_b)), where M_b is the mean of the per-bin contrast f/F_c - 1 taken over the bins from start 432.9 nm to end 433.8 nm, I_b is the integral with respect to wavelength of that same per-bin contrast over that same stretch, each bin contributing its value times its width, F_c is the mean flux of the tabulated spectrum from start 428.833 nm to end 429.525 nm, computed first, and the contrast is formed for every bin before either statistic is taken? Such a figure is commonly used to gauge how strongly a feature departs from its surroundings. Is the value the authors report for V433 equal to -0.13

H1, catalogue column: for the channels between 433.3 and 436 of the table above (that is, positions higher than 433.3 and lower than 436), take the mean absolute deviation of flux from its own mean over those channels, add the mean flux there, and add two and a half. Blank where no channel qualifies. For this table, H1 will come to 14.7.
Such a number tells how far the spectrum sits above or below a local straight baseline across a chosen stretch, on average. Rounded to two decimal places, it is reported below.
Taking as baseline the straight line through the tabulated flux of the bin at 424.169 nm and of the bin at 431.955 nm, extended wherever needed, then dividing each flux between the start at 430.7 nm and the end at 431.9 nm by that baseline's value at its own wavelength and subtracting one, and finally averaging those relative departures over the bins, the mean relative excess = -0.19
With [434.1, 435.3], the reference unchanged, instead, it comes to -0.17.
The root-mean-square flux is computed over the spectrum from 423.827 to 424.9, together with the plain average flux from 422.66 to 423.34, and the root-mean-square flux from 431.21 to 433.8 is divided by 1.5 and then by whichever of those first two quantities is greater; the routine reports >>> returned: 0.626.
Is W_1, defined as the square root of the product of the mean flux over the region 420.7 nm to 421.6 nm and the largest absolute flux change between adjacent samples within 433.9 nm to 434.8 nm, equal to 6.8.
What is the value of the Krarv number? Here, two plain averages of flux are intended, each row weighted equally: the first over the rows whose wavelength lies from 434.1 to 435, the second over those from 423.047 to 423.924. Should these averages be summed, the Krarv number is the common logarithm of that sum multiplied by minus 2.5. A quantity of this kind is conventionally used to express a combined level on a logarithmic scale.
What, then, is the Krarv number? -3.28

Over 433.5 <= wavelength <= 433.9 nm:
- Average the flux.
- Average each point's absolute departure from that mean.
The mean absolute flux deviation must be 1.2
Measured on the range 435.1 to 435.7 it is 0.6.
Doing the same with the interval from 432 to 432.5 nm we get 1.6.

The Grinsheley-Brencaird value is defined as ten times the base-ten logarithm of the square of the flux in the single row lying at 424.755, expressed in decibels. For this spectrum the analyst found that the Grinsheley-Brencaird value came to 21.6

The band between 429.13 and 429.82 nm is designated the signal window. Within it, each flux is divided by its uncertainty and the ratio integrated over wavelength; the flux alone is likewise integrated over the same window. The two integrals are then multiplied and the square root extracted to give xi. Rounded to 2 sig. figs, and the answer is 4.5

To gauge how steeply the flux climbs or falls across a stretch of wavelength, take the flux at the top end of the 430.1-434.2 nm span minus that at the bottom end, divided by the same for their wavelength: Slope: 0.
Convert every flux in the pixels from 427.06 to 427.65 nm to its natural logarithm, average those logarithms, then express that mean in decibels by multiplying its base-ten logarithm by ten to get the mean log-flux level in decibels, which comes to 3.56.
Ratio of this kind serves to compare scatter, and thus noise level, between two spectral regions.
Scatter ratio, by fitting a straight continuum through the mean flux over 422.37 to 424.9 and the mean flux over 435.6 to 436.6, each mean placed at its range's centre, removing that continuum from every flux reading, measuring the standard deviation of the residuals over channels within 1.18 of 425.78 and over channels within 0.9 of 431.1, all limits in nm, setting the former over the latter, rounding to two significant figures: 0.65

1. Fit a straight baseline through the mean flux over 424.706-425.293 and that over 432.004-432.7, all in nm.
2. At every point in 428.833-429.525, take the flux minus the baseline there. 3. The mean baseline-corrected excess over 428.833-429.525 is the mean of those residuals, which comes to -1.2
